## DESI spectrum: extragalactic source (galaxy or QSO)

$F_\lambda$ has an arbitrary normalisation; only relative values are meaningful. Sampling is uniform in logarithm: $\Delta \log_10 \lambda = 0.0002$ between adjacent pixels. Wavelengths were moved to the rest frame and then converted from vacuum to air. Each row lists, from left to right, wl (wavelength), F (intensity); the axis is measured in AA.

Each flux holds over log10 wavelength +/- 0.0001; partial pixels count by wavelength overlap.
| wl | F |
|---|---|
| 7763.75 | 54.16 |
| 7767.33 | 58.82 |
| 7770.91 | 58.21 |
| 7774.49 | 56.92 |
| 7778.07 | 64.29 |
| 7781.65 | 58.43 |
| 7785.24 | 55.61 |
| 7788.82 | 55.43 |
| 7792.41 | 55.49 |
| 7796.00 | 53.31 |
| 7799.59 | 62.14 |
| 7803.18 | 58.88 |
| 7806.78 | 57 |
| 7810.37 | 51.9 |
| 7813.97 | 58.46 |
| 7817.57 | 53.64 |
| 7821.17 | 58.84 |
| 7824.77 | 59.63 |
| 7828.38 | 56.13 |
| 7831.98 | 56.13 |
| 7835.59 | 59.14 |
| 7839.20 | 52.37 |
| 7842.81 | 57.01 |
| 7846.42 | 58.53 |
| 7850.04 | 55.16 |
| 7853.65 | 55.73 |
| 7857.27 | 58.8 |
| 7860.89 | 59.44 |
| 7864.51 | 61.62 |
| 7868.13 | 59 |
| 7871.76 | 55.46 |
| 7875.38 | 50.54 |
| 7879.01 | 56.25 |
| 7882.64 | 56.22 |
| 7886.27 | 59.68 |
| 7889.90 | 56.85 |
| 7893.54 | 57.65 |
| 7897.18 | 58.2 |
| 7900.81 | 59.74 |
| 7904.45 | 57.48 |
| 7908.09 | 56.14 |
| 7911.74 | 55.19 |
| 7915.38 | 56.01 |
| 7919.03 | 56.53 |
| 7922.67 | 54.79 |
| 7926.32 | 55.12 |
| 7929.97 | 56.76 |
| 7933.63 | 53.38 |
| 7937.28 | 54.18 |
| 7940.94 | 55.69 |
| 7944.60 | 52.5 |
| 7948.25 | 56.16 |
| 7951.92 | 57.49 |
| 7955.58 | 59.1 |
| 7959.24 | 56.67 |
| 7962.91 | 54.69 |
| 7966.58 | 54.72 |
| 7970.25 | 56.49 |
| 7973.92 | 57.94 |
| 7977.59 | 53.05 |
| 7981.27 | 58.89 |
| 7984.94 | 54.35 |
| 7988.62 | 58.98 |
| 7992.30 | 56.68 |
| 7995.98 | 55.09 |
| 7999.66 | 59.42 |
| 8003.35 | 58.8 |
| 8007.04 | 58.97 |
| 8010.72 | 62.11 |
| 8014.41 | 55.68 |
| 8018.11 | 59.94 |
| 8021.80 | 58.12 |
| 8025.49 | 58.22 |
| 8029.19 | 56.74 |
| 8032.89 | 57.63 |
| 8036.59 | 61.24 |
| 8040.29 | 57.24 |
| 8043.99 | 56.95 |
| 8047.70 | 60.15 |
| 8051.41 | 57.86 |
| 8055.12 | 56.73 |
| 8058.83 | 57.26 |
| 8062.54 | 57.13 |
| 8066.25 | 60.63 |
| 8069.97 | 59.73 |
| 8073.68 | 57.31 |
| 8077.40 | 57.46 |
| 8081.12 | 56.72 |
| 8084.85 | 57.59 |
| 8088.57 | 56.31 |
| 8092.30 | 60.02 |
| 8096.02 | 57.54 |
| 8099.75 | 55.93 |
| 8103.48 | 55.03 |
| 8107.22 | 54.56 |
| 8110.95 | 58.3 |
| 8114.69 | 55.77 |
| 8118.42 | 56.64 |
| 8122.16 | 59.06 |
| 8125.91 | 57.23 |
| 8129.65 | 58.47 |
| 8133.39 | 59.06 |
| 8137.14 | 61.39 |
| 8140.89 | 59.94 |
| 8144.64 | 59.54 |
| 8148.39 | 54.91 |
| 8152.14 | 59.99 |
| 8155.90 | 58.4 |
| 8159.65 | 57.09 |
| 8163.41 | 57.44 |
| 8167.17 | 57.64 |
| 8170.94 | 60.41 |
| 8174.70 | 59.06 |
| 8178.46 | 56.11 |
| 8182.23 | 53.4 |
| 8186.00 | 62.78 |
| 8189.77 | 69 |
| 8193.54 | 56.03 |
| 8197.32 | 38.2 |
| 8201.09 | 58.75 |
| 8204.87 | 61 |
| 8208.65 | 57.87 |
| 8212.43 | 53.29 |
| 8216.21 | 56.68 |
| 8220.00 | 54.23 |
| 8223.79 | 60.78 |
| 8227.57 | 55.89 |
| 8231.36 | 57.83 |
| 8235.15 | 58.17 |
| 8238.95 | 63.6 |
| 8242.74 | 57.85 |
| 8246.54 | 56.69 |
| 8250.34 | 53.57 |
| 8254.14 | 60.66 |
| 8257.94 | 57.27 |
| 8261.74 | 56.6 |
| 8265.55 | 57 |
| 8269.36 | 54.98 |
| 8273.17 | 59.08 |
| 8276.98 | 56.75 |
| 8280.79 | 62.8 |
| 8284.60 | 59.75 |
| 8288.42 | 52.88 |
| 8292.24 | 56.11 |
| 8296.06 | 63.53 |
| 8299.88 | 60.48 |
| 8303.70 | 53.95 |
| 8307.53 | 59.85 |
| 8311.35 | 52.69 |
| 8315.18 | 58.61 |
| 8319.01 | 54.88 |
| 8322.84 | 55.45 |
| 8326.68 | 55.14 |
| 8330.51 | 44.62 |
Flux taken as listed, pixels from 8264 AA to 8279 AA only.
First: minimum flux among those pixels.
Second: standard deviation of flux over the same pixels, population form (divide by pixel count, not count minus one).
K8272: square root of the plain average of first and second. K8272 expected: 5.31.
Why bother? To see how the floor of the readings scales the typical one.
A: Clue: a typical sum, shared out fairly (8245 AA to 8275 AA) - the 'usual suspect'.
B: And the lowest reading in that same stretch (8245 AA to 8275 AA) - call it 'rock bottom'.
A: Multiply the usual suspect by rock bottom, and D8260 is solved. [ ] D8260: 3052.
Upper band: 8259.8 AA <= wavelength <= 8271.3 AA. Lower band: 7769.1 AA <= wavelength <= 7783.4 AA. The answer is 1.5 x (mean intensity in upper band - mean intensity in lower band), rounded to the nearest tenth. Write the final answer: -4.9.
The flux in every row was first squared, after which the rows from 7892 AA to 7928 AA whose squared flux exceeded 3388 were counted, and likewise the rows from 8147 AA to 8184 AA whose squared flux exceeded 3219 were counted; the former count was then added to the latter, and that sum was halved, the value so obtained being 4.0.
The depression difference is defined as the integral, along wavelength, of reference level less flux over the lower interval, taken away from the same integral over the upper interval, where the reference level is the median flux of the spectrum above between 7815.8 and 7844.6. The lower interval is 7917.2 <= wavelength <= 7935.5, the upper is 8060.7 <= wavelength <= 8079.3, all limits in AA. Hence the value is -58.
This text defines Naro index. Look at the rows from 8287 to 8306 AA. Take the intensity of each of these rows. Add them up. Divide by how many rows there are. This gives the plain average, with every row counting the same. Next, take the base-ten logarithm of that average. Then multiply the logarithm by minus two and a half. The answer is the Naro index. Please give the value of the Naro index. -4.40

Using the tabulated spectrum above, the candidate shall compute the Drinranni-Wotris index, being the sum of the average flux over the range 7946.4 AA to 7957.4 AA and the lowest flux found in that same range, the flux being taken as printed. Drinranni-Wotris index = 114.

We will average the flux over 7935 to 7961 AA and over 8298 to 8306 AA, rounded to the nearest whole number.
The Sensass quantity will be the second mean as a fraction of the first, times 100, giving 102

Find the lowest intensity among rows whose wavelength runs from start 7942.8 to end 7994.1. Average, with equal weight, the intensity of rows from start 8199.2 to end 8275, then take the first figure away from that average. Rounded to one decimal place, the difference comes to 5.1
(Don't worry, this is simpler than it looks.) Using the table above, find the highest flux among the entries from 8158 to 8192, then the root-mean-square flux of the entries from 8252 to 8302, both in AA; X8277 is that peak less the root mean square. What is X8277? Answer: 11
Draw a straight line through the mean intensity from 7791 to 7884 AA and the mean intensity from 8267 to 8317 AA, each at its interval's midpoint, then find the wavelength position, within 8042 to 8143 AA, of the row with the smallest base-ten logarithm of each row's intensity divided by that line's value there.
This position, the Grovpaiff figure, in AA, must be 8107.22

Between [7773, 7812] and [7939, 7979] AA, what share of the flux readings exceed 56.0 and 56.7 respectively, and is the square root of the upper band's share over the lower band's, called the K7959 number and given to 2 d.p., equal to 0.71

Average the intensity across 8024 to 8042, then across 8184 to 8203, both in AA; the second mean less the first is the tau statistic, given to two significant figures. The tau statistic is -1.3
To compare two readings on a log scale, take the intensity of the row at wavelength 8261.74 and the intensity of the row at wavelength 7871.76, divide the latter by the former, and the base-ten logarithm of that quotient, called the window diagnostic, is -0.0088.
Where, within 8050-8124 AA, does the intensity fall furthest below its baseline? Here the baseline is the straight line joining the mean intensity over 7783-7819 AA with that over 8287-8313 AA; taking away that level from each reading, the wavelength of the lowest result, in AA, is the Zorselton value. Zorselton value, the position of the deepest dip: 8107.22 AA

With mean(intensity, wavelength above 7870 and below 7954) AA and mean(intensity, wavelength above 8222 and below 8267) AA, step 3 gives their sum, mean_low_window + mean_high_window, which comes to 114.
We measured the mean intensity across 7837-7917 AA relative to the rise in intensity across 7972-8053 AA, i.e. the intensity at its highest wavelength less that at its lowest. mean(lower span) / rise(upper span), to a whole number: -712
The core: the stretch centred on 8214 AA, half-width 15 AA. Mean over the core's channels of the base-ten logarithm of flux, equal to 1.76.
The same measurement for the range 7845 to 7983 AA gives 1.75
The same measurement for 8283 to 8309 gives 1.76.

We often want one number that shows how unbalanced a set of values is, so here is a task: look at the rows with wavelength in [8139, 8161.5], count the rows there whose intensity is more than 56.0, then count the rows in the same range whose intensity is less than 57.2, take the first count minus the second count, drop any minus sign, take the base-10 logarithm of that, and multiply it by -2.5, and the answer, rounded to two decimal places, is -1.19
